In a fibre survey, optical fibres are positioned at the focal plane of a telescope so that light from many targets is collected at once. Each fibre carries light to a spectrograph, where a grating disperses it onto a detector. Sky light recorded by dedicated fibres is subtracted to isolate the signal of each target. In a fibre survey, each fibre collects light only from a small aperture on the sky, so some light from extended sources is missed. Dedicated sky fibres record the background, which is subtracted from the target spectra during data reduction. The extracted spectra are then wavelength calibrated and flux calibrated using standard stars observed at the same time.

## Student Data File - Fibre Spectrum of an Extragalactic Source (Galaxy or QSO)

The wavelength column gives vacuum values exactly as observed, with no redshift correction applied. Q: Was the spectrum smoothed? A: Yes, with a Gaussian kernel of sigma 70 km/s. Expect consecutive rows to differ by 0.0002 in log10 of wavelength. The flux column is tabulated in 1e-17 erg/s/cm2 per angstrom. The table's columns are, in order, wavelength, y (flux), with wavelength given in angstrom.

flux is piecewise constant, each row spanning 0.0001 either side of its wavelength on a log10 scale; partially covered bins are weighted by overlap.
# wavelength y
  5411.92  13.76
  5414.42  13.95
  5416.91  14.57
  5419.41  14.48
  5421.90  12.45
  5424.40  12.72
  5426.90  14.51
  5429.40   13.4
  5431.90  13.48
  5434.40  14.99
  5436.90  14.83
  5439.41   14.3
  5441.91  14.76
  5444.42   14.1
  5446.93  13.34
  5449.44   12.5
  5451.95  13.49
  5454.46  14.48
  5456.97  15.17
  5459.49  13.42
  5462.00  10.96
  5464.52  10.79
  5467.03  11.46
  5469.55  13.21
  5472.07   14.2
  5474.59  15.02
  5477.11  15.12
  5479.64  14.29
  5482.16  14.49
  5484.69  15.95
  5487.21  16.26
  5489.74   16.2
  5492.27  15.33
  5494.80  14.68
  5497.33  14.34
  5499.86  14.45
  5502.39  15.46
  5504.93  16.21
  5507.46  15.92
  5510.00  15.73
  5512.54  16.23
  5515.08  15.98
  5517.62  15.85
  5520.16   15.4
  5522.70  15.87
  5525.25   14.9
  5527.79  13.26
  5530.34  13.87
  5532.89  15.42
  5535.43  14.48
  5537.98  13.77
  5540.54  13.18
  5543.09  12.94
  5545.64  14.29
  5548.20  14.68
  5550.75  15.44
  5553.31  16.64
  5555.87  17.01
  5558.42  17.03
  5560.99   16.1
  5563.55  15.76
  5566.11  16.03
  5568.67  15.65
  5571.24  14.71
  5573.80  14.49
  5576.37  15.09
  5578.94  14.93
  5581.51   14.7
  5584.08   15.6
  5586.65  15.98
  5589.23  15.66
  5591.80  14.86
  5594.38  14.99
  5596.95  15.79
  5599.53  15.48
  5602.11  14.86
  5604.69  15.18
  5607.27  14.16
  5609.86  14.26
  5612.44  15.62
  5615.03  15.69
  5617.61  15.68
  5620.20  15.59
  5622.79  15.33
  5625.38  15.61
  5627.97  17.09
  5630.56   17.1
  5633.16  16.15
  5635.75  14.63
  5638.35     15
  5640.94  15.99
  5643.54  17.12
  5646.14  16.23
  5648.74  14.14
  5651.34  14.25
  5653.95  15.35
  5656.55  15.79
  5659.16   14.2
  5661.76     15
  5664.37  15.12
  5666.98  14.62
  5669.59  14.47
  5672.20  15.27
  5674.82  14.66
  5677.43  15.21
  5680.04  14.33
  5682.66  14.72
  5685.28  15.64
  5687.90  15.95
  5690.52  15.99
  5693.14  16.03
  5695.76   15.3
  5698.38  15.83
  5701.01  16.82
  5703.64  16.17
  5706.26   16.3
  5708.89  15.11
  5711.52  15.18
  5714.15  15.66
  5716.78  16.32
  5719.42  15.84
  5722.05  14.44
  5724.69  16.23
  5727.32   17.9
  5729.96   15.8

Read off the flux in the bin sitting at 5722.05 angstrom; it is 14.44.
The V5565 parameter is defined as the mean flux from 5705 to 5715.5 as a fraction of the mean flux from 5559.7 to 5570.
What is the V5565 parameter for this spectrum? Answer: 0.98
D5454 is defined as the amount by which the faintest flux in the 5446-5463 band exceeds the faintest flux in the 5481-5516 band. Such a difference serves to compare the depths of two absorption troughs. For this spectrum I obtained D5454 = -3.4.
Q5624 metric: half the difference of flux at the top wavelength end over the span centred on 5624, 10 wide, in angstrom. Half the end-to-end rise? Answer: 0.75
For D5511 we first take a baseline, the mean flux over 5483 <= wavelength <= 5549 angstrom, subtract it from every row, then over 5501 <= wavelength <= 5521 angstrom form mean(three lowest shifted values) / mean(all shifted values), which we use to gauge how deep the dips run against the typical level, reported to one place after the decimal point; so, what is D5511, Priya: 0.6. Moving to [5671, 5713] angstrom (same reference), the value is -0.9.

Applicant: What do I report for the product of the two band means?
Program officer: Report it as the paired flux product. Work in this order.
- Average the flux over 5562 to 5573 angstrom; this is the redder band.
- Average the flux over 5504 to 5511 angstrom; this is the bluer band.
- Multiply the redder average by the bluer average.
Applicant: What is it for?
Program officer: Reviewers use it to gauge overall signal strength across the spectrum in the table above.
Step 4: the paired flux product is 248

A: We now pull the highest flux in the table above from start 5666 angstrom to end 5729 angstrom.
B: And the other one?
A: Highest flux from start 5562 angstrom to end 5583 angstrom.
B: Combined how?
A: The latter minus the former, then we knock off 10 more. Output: -11.9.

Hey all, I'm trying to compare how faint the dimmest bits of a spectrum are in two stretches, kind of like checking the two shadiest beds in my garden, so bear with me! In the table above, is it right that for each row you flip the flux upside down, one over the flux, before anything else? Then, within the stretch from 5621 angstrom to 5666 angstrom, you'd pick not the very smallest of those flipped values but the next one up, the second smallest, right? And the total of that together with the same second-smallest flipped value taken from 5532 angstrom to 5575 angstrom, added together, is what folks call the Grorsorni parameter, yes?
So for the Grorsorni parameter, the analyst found 0.117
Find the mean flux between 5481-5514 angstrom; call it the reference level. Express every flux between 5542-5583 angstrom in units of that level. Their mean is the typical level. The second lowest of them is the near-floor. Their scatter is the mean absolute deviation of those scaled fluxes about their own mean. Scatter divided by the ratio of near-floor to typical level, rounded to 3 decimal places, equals 0.060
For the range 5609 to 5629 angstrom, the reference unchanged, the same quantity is 0.027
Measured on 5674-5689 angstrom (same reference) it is 0.034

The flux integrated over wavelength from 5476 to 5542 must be 996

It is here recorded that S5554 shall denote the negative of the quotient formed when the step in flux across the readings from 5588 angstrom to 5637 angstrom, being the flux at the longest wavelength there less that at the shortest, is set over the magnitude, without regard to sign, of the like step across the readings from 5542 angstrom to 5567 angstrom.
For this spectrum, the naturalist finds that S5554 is 0.33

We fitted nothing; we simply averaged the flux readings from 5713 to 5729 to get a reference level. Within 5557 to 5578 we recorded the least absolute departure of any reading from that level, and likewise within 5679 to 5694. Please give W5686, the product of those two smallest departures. 0.001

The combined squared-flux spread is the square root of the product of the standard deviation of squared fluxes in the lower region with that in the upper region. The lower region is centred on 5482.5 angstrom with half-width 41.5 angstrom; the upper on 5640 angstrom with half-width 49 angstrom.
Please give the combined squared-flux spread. 32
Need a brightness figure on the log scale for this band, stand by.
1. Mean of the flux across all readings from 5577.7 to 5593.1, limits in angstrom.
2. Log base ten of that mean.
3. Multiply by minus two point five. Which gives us -2.96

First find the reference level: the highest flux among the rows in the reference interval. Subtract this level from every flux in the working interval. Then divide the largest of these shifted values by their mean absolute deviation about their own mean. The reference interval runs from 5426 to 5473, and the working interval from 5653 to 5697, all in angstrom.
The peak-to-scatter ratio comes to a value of 1.8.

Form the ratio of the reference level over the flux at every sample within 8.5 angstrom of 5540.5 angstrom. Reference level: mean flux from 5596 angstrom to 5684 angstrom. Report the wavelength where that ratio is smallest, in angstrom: 5532.89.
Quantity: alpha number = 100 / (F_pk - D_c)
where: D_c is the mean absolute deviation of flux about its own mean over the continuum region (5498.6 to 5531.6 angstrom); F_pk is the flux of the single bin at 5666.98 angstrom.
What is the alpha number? 7.2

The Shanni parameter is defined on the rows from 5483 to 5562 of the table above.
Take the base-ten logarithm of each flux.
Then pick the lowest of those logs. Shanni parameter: 1.11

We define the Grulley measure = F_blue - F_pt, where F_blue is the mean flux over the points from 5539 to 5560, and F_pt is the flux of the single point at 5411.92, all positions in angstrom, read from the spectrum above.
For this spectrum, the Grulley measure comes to 1.4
